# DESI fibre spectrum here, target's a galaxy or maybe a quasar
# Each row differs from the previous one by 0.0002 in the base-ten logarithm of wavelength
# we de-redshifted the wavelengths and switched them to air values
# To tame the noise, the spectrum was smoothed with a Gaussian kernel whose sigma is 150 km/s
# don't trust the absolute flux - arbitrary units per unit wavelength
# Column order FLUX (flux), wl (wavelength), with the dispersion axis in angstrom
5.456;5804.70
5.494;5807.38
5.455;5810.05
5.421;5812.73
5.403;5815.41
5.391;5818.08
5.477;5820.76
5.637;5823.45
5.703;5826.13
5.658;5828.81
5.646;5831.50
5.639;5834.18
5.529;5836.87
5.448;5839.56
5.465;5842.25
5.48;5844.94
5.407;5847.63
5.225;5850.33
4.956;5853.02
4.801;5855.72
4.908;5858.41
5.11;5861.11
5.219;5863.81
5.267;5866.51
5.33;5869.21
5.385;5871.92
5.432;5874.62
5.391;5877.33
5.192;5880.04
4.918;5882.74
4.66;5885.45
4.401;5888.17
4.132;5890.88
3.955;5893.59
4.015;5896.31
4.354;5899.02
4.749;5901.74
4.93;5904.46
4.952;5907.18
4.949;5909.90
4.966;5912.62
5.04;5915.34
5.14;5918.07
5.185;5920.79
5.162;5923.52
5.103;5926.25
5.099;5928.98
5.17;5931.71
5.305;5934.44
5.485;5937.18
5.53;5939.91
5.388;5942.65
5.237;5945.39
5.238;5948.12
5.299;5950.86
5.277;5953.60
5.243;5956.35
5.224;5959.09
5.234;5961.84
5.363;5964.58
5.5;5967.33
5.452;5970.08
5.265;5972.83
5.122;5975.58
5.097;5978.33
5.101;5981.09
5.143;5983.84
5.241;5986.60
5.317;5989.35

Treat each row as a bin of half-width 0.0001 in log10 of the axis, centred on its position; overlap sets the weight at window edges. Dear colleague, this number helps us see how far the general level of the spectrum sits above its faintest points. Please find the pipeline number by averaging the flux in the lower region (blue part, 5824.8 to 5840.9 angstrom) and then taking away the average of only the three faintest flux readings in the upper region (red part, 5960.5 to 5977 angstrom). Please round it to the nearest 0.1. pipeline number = 0.4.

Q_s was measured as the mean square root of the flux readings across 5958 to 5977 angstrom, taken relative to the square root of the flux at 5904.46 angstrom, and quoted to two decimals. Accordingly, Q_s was 1.04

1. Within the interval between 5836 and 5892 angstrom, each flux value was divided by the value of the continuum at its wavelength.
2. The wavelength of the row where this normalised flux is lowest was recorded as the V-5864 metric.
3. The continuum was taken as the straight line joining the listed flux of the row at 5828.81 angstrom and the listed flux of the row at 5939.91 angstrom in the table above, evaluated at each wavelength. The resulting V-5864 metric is 5890.88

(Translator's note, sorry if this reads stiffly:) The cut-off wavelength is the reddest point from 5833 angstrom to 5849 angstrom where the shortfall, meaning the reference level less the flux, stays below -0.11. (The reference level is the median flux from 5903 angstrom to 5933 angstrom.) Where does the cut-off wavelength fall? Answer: 5847.63 angstrom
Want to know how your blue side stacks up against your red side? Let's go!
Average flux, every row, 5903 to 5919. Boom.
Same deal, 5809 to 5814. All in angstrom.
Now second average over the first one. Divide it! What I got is 1.09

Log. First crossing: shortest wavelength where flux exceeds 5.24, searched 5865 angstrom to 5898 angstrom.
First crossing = 5866.51 angstrom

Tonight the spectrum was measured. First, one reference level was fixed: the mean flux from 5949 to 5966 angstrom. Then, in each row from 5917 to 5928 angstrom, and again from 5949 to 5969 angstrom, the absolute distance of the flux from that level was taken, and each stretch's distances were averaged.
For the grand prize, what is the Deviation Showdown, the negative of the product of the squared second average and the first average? -0.0006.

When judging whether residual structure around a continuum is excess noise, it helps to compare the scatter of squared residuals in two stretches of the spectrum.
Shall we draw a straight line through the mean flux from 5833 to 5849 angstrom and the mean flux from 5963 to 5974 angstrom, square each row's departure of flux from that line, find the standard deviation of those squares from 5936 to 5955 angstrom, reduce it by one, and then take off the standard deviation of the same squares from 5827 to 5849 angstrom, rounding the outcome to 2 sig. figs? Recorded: -1.0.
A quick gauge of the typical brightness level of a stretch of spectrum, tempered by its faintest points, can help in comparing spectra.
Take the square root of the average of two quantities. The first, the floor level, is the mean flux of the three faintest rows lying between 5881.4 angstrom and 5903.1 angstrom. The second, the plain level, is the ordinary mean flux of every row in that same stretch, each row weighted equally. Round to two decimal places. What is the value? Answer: 2.05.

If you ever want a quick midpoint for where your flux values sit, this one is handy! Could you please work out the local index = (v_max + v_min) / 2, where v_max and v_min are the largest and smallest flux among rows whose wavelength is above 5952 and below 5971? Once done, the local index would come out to 5.36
